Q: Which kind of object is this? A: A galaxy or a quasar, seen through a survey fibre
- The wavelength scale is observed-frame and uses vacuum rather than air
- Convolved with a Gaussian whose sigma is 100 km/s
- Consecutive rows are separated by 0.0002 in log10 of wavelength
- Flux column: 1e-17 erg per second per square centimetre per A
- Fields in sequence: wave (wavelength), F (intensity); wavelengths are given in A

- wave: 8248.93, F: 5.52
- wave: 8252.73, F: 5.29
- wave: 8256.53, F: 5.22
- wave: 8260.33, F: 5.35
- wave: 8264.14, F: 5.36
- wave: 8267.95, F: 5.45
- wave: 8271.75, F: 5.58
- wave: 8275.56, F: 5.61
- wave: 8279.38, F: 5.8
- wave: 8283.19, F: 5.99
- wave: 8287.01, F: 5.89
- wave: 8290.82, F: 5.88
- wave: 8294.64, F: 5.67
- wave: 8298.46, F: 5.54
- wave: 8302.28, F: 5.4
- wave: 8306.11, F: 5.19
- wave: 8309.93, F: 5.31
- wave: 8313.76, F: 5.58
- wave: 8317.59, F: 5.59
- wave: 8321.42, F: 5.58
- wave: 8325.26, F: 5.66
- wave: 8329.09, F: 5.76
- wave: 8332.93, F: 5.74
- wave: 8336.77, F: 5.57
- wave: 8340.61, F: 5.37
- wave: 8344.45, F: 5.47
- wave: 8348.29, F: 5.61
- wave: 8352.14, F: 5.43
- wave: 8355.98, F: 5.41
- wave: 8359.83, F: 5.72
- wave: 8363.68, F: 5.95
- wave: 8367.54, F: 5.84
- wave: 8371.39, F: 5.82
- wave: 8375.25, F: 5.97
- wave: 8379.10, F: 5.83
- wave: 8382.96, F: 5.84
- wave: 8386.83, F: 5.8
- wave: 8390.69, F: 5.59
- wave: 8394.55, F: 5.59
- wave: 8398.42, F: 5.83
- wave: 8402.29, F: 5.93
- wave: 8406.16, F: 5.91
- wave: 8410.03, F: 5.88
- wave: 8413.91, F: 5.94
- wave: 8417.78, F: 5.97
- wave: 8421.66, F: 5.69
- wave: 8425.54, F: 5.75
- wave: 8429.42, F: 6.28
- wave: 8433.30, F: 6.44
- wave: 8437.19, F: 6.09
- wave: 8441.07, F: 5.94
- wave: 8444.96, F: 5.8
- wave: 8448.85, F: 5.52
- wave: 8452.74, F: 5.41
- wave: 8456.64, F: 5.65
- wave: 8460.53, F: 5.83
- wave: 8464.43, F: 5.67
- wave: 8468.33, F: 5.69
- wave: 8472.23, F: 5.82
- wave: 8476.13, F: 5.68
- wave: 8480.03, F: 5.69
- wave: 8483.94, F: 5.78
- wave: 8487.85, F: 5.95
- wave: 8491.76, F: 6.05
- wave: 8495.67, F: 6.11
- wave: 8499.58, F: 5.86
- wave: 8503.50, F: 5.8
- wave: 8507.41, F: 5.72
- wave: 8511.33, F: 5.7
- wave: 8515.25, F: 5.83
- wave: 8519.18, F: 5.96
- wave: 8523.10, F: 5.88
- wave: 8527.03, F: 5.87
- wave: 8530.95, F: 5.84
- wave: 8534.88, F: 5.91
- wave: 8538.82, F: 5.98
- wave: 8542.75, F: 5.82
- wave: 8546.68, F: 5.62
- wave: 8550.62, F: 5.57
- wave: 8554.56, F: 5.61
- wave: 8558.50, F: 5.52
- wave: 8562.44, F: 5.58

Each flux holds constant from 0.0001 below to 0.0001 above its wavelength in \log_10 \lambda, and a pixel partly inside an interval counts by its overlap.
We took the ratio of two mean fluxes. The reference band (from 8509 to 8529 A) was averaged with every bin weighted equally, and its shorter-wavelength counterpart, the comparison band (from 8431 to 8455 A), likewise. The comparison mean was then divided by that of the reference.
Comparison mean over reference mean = 1.00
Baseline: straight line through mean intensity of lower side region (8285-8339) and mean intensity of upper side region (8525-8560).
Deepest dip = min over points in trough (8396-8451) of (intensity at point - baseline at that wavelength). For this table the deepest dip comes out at -0.17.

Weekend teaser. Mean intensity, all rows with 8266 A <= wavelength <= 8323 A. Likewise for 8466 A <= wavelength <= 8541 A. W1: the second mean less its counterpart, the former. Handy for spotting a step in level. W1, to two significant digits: 0.24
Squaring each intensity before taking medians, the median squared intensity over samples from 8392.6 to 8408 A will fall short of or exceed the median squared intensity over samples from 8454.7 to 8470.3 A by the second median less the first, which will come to -2.2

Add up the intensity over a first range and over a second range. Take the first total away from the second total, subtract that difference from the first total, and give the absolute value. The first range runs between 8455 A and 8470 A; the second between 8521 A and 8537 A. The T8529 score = 22.2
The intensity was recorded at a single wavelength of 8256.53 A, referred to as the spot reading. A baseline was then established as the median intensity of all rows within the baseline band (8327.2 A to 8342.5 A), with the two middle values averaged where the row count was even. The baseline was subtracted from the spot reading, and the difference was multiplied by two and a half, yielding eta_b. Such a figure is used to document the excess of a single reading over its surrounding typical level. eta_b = -1.1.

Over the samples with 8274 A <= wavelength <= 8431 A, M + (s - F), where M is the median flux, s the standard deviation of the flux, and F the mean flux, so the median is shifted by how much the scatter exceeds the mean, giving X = 0.25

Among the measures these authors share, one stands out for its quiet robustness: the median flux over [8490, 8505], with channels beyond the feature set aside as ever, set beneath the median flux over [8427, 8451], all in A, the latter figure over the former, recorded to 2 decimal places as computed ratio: 1.01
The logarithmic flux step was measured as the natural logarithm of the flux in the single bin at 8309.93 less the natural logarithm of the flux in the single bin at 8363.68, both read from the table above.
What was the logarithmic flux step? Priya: -0.11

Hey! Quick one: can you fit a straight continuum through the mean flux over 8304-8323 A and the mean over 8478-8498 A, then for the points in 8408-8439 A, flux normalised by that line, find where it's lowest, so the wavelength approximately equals 8421.66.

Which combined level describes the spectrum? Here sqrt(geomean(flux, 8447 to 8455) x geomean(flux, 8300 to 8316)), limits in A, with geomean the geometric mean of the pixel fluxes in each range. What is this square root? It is 5.42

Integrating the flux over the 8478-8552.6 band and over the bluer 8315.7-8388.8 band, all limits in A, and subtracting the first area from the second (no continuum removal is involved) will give -20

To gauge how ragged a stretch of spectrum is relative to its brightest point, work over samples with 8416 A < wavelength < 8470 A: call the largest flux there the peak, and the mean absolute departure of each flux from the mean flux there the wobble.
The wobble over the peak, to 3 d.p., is 0.034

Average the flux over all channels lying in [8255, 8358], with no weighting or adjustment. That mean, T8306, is 5.56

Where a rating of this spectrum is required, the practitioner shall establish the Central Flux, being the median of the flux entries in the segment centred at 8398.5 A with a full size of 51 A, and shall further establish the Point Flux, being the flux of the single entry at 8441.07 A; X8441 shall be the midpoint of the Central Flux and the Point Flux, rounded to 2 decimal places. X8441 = 5.89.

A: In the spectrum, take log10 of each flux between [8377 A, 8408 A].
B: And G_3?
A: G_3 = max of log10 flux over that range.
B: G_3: 0.773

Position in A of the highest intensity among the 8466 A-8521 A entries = 8495.67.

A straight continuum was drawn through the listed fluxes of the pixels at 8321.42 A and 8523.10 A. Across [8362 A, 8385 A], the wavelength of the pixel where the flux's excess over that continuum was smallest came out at 8379.10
